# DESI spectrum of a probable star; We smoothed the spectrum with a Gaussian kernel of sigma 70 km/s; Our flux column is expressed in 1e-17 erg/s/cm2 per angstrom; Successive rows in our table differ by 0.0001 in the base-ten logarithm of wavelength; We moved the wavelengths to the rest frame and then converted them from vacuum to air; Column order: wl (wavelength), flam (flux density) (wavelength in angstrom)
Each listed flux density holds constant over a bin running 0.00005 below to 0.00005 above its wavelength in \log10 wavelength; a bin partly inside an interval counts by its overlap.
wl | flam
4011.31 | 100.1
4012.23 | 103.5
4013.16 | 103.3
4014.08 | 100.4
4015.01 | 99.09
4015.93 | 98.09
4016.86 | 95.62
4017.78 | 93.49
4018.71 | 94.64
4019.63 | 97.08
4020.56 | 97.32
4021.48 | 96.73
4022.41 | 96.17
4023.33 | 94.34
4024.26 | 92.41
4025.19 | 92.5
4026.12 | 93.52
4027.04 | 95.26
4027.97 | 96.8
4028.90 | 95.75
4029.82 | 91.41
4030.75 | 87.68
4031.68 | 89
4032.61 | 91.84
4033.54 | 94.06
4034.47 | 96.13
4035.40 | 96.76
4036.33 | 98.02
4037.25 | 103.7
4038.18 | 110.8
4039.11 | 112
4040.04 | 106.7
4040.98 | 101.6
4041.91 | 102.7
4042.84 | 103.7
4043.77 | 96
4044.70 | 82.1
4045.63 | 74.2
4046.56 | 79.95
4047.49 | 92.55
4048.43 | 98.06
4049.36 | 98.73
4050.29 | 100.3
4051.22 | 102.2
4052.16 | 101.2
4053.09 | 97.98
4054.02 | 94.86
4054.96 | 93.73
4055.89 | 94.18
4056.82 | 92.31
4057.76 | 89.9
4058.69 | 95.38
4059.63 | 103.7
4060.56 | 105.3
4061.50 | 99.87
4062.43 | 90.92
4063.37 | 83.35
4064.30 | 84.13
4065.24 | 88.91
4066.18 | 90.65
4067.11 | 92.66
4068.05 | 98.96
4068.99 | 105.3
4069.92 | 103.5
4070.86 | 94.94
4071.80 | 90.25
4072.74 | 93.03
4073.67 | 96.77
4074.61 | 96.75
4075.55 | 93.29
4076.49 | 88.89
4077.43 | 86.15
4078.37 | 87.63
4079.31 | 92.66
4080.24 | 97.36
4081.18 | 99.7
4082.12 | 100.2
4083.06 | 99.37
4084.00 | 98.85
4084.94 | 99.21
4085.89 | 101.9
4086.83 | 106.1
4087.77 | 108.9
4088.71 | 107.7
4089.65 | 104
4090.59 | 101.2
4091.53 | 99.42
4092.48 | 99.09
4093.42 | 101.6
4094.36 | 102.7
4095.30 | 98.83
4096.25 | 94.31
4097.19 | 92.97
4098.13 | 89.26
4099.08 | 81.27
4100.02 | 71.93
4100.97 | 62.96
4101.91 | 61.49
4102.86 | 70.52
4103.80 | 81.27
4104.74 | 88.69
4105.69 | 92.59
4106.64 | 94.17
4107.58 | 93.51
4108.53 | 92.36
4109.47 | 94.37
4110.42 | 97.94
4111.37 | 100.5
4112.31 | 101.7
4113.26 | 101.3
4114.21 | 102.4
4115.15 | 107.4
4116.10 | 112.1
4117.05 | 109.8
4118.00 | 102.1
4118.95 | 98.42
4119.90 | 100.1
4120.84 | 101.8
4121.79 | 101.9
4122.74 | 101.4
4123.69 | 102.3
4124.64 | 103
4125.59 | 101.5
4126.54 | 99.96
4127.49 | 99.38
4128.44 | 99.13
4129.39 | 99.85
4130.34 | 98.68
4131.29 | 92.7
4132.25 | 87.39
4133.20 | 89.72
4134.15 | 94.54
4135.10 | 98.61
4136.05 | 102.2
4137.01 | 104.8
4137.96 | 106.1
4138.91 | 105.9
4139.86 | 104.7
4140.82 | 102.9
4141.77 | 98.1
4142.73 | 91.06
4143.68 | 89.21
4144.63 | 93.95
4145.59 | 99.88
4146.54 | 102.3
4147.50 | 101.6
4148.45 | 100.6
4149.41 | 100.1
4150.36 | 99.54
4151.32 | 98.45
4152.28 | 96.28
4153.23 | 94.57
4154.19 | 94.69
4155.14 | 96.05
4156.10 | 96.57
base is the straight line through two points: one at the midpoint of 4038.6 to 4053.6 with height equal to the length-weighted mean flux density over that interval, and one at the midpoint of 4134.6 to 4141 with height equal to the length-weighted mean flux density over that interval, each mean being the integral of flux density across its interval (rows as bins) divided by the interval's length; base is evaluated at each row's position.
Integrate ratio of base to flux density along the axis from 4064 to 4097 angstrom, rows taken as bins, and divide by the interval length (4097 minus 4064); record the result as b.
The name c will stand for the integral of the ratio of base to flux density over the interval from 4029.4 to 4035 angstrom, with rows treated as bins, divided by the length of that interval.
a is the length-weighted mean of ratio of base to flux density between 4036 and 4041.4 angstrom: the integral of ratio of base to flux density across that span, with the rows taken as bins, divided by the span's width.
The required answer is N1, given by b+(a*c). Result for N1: 1.98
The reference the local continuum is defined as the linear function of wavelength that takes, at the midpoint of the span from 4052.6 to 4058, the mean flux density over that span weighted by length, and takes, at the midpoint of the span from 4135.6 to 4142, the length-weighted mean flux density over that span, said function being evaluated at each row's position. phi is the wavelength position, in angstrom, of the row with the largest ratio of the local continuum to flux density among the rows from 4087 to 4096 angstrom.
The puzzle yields 4095.30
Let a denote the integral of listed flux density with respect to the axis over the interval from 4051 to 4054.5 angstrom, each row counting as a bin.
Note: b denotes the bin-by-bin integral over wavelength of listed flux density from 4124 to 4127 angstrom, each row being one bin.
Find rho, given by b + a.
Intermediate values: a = 345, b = 305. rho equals 650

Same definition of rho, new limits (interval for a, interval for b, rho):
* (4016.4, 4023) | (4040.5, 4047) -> 1228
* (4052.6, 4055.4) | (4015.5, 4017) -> 413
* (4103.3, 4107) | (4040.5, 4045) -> 768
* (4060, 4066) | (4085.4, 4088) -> 826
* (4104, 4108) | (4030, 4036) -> 921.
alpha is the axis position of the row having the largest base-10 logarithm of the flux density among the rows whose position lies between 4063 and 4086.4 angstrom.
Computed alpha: 4068.99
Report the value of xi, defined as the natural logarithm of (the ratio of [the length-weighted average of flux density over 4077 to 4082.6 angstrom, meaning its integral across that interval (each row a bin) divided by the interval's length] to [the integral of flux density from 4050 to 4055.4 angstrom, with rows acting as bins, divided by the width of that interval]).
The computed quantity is -0.04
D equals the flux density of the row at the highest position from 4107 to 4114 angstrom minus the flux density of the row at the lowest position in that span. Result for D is 8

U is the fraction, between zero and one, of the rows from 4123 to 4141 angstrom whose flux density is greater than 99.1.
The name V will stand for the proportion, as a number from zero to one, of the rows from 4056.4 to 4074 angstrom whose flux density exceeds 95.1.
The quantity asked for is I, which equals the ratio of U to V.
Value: 1.6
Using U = 0.68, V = 0.42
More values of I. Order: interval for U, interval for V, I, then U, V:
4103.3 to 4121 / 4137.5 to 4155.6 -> 0.7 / 0.53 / 0.74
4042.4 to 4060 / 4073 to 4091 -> 0.4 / 0.26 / 0.74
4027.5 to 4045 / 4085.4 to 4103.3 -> 0.6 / 0.37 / 0.58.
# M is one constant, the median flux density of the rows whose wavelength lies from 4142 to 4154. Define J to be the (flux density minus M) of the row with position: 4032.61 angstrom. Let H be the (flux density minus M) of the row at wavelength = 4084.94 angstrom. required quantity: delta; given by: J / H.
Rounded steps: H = 0.2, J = -7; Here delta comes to -33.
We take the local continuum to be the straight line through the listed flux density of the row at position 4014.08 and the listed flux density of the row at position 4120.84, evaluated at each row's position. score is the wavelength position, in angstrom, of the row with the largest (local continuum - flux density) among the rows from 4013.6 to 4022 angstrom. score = 4017.78 angstrom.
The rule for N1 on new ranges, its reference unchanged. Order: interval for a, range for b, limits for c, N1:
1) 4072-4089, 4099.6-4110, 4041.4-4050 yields 2.35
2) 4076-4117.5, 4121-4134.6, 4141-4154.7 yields 2.21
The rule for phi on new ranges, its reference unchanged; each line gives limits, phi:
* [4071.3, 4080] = 4077.43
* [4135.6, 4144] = 4143.68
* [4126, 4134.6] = 4132.25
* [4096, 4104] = 4101.91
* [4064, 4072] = 4064.30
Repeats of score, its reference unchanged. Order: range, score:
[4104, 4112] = 4104.74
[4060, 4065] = 4063.37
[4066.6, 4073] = 4071.80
